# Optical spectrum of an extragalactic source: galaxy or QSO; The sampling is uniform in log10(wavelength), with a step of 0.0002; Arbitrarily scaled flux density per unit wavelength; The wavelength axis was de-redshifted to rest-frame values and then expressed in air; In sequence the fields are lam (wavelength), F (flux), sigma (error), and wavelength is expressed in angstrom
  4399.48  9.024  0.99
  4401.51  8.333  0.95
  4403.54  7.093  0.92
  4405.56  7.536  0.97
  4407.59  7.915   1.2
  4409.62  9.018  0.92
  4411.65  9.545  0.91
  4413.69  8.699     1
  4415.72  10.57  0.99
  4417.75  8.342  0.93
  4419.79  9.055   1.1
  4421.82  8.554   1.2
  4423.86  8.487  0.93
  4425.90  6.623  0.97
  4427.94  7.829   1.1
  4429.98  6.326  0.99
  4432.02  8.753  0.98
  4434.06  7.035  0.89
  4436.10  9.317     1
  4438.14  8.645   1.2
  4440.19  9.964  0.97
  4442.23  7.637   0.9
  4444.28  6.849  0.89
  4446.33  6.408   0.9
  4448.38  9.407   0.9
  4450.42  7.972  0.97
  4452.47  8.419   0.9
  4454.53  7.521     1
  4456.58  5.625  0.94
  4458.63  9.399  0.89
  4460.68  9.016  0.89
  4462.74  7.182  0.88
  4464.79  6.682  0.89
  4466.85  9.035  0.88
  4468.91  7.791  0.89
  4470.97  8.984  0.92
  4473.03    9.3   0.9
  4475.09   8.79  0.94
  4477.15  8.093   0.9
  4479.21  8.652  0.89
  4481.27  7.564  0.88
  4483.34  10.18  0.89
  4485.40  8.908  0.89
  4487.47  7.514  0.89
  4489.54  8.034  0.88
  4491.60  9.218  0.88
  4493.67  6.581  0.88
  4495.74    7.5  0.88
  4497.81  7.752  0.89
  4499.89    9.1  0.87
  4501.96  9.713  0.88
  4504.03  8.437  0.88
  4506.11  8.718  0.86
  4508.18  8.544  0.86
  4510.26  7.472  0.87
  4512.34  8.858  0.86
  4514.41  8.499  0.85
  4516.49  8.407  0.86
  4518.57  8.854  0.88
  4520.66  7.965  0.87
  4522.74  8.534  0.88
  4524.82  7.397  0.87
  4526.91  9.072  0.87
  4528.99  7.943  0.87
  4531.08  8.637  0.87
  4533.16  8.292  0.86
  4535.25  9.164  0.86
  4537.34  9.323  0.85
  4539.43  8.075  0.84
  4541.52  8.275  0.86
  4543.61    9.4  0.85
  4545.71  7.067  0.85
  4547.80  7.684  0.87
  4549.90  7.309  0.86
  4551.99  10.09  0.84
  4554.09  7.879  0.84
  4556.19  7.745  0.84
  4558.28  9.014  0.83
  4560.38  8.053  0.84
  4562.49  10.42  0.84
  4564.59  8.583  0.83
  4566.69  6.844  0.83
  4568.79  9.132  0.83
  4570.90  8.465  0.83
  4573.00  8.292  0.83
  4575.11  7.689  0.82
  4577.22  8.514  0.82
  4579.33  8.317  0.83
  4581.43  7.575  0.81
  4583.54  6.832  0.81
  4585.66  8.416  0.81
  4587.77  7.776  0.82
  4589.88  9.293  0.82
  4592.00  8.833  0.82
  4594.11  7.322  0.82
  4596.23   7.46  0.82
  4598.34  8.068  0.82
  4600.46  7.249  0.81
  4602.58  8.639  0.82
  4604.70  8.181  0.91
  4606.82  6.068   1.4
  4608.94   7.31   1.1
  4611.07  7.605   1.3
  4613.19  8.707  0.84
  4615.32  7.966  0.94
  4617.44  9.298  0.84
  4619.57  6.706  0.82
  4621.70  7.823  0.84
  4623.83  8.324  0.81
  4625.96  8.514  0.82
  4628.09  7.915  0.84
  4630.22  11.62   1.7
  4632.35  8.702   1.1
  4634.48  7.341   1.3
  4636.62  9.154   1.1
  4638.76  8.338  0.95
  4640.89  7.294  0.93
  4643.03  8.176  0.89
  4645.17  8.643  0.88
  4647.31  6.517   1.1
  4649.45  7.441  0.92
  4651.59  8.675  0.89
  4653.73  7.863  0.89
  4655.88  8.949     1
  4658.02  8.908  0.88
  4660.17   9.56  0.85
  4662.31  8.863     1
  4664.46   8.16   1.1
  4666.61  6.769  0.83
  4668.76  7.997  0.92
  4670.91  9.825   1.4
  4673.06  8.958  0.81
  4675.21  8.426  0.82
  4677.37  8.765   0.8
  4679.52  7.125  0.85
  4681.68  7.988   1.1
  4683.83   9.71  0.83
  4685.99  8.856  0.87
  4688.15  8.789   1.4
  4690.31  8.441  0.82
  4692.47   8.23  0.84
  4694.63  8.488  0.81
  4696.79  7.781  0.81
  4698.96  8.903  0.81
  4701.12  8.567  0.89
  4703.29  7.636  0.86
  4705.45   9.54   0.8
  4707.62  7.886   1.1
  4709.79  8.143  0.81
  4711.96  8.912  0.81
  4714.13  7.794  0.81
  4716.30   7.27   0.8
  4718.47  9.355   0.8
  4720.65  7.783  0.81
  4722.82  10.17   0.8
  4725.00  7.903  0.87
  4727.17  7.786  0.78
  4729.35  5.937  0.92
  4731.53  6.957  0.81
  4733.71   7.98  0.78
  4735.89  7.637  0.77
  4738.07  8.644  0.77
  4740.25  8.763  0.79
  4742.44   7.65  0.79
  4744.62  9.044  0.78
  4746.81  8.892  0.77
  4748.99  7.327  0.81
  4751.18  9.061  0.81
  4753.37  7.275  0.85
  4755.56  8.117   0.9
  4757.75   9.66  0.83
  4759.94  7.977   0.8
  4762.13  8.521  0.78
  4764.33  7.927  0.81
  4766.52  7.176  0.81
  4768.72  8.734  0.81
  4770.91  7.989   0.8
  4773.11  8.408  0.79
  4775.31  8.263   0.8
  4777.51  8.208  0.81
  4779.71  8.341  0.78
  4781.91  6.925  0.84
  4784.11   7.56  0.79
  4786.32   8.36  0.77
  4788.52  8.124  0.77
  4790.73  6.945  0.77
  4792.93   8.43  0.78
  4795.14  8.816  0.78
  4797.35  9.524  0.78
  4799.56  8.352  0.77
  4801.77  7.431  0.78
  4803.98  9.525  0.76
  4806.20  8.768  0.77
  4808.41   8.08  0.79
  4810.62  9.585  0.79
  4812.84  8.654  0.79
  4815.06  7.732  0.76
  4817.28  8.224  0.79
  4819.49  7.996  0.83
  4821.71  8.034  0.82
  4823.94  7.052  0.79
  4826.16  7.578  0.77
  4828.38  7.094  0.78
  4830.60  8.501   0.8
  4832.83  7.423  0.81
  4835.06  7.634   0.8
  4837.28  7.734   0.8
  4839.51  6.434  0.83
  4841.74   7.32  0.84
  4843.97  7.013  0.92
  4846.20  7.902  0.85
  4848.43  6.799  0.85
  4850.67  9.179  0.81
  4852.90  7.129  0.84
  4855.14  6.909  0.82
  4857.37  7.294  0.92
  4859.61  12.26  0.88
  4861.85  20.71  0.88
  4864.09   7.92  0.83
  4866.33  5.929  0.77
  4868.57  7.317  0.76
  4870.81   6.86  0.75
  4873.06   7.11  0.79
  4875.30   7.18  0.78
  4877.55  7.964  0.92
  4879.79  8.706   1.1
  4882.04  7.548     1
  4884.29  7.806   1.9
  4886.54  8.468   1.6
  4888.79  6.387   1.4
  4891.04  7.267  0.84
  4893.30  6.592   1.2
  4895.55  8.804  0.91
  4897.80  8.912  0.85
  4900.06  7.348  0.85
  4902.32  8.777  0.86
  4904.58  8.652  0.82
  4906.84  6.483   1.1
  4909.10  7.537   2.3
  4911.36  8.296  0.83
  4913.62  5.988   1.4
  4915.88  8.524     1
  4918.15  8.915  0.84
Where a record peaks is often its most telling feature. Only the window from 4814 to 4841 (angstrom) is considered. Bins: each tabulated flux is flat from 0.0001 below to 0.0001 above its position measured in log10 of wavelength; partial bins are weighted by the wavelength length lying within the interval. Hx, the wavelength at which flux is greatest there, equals 4830.60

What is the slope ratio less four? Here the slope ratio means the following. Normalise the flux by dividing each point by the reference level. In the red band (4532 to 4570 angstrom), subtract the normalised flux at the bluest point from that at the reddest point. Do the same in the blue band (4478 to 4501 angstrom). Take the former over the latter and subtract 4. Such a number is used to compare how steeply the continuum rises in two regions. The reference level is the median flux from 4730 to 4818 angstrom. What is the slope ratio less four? -2.1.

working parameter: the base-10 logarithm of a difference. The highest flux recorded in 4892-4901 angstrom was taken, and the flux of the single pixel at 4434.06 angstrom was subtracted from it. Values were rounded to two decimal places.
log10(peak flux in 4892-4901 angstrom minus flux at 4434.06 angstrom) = 0.27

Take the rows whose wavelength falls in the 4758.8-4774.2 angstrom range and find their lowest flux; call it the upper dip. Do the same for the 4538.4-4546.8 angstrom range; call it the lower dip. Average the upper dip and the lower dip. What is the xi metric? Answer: 7.12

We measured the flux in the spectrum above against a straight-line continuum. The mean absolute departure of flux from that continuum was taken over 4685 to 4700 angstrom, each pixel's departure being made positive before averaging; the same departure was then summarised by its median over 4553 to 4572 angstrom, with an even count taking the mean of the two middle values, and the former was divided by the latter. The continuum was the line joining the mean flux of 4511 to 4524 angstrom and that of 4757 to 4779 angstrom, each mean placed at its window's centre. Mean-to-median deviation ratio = 0.6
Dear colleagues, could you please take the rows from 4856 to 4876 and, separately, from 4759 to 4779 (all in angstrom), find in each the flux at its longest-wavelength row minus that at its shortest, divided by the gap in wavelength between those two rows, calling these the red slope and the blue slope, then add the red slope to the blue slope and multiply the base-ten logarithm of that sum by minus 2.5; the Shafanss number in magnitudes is 5.4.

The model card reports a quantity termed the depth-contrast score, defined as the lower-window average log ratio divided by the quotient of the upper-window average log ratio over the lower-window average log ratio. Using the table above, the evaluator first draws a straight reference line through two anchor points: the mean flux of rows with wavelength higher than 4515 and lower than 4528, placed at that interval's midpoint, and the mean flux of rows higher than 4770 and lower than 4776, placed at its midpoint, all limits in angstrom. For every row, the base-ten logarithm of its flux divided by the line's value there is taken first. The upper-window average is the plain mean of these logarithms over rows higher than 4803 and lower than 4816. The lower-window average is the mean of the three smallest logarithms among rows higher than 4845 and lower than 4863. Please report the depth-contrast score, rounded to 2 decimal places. 0.19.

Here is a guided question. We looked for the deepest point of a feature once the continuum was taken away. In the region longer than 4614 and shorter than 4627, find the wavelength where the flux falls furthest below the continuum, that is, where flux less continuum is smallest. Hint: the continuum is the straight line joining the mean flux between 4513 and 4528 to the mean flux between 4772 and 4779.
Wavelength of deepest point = 4619.57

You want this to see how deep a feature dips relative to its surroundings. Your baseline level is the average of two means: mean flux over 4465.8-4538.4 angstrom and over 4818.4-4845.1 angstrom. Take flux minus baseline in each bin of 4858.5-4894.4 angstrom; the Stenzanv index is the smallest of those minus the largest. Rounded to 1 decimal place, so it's -14.8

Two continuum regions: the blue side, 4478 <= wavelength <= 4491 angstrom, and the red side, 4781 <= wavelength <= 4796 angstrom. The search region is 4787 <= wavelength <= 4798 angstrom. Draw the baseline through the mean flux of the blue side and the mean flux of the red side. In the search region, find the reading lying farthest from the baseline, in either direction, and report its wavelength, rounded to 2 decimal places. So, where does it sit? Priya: 4797.35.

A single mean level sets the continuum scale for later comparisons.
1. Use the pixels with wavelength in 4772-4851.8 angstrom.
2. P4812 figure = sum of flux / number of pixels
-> 8.00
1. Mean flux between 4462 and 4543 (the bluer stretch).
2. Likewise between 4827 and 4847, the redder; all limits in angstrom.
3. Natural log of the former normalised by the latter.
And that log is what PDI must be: 0.12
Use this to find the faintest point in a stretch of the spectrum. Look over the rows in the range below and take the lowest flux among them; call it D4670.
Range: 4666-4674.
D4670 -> 6.769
